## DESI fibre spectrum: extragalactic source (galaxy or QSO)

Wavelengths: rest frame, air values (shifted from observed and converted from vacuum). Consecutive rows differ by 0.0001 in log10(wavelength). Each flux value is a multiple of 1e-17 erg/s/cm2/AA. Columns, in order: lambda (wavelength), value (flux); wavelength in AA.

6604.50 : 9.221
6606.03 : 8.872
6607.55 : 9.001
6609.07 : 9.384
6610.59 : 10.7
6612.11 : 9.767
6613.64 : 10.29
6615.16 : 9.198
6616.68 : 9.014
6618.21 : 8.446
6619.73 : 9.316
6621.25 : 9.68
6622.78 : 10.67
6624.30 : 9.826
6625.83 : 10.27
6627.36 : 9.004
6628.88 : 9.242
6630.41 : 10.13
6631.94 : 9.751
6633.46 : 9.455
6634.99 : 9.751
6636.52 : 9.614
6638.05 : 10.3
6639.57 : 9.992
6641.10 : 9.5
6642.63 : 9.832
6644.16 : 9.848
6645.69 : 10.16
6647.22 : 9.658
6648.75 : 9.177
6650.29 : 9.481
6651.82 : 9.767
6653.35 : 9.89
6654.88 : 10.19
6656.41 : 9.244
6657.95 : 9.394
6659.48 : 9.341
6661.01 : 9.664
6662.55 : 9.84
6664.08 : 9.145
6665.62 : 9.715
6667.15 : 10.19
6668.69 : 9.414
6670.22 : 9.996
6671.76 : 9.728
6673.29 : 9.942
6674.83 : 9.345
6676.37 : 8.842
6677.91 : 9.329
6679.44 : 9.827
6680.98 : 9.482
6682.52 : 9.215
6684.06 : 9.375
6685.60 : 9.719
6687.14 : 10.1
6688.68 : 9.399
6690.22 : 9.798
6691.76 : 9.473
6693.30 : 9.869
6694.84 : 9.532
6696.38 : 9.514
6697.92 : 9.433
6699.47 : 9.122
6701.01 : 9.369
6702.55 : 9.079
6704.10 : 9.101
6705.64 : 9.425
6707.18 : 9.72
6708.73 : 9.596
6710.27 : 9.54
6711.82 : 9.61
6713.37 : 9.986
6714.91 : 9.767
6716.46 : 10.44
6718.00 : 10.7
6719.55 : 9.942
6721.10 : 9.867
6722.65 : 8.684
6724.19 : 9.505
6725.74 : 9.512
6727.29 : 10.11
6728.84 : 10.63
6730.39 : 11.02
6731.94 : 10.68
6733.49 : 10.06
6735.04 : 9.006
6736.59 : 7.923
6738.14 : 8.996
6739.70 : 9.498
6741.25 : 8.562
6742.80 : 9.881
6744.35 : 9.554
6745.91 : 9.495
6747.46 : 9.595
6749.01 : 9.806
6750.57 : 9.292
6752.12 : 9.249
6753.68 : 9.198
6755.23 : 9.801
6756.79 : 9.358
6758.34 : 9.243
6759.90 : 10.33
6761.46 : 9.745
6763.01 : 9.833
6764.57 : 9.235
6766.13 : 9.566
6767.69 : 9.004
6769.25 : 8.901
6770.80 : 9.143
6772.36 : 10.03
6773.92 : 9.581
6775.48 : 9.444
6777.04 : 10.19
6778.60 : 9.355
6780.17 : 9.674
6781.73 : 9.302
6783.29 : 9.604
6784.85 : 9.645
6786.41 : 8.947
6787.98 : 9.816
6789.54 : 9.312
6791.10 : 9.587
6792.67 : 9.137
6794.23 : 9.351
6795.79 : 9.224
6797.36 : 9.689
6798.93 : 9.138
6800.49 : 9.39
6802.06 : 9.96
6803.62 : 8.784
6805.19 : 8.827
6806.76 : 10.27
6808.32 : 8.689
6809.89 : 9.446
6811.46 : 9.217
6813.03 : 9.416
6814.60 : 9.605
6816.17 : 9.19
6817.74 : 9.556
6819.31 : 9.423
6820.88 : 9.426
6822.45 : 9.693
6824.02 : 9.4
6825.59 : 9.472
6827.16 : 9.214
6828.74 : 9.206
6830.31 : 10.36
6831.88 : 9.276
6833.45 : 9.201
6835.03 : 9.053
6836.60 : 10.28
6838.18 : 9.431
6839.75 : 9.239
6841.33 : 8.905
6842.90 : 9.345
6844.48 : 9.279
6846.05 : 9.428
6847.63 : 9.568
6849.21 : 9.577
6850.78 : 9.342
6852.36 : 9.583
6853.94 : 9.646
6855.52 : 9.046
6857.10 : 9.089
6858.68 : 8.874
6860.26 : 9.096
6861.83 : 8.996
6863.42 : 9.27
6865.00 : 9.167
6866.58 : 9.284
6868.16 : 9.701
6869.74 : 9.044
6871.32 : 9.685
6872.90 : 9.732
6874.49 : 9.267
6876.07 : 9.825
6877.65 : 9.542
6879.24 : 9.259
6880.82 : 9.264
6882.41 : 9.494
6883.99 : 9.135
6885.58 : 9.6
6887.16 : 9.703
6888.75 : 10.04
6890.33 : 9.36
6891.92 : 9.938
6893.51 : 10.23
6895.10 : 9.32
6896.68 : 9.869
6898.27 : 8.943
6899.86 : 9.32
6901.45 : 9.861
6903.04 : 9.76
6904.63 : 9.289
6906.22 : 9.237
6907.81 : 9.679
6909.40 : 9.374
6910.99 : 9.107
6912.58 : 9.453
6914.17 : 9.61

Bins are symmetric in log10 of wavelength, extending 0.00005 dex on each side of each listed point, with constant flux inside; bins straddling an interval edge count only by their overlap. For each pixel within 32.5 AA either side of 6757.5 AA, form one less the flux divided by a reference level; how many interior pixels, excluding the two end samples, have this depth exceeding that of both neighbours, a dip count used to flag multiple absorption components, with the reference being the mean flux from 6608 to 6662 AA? 12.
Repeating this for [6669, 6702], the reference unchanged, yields 6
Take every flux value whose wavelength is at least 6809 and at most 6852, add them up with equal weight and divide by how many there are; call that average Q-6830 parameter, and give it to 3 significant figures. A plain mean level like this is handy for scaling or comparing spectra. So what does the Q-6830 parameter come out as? 9.43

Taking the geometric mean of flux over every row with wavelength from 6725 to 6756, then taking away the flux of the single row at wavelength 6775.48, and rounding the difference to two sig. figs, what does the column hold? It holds 0.12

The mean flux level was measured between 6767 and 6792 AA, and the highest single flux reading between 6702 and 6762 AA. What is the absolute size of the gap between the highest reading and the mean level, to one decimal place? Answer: 1.5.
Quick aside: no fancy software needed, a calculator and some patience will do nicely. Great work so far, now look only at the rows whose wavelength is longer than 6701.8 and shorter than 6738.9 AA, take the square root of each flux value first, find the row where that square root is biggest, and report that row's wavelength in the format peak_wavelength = 6730.39 AA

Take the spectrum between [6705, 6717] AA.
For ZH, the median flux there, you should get 9.7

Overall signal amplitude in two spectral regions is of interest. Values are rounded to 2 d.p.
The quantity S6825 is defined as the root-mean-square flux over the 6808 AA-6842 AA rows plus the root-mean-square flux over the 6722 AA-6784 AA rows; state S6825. 18.96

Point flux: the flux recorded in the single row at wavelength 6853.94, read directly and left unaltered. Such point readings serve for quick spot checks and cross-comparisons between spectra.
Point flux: 9.646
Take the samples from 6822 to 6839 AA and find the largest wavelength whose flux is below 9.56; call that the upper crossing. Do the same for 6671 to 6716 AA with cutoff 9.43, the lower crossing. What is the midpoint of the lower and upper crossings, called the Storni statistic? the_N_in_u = 6771.9 AA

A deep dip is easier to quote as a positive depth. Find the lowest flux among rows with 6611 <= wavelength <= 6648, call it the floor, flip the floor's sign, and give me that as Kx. -8.45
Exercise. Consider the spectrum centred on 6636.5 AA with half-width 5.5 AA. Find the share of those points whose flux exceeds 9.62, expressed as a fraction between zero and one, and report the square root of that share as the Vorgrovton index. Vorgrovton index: 0.76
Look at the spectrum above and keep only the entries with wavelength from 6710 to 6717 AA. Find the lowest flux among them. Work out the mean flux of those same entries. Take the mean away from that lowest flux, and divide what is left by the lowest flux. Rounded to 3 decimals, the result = -0.034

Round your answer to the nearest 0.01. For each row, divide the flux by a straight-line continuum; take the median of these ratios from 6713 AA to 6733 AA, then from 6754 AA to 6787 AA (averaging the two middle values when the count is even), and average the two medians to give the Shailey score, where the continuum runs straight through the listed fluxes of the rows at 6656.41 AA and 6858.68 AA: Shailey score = 1.08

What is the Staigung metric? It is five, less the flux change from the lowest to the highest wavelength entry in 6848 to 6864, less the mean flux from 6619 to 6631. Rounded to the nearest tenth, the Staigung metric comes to -4.5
